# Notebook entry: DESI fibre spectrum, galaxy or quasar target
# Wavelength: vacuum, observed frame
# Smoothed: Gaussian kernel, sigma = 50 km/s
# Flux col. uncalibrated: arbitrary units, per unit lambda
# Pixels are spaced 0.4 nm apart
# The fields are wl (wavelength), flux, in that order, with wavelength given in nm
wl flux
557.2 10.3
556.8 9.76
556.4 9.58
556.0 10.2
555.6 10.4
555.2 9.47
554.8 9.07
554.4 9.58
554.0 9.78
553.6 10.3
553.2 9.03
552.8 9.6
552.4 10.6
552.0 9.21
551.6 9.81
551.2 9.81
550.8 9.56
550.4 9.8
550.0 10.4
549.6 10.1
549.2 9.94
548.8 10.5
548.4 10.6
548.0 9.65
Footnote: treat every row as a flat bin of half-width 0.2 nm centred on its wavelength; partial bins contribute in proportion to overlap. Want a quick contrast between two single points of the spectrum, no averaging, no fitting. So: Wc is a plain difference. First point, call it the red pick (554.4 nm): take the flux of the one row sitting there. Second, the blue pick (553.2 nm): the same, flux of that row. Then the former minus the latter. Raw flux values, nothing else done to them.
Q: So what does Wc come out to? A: 0.55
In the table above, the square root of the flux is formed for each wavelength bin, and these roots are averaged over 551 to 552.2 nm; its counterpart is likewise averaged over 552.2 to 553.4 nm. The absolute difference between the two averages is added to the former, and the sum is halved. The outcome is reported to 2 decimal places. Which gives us 1.56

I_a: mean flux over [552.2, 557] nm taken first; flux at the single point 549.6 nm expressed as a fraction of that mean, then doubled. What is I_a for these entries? 2.07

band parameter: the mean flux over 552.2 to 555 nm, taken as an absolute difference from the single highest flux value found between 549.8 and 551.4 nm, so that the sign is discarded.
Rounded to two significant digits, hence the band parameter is 0.69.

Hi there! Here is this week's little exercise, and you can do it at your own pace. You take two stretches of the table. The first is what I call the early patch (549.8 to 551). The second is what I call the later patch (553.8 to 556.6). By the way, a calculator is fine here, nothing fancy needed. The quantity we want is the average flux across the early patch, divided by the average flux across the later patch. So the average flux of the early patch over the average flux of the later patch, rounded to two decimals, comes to 1.02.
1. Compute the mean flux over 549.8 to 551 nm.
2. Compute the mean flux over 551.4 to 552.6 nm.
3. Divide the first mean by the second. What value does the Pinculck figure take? 1.00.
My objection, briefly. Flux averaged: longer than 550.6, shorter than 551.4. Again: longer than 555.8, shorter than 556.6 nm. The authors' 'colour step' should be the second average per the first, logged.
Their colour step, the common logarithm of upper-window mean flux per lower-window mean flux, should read 0.01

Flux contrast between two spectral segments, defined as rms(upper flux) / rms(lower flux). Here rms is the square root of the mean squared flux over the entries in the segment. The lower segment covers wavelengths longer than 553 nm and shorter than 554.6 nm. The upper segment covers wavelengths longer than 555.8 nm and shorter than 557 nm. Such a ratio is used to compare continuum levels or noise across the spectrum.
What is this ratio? 1.02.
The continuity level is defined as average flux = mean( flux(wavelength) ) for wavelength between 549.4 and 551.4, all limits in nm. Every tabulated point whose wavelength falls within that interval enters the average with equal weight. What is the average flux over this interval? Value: 9.93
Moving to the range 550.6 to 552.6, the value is 9.80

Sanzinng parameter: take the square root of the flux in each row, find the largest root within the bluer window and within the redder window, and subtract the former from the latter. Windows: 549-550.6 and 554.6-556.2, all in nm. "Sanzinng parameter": 0.000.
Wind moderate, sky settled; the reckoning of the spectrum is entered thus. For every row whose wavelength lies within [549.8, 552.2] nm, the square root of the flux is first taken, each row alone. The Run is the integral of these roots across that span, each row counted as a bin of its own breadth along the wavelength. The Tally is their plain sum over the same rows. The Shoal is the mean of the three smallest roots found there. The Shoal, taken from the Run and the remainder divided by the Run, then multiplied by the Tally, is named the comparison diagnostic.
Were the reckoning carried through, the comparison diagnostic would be 11.0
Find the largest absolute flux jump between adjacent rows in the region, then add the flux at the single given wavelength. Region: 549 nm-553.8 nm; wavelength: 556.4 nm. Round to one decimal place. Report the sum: 11.0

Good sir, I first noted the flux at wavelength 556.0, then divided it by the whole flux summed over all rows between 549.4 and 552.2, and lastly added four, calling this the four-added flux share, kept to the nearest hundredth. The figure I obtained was 4.15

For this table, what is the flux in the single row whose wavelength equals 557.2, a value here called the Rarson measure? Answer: 10.3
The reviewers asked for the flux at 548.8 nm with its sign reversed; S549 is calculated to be -10.5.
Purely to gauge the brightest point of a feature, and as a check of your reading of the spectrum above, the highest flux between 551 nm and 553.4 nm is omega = 10.6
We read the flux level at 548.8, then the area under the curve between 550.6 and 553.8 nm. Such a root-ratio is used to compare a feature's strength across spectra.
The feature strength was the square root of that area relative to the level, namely 1.72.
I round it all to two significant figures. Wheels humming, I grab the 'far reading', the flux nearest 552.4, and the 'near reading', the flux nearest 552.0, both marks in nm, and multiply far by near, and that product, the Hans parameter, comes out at 98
